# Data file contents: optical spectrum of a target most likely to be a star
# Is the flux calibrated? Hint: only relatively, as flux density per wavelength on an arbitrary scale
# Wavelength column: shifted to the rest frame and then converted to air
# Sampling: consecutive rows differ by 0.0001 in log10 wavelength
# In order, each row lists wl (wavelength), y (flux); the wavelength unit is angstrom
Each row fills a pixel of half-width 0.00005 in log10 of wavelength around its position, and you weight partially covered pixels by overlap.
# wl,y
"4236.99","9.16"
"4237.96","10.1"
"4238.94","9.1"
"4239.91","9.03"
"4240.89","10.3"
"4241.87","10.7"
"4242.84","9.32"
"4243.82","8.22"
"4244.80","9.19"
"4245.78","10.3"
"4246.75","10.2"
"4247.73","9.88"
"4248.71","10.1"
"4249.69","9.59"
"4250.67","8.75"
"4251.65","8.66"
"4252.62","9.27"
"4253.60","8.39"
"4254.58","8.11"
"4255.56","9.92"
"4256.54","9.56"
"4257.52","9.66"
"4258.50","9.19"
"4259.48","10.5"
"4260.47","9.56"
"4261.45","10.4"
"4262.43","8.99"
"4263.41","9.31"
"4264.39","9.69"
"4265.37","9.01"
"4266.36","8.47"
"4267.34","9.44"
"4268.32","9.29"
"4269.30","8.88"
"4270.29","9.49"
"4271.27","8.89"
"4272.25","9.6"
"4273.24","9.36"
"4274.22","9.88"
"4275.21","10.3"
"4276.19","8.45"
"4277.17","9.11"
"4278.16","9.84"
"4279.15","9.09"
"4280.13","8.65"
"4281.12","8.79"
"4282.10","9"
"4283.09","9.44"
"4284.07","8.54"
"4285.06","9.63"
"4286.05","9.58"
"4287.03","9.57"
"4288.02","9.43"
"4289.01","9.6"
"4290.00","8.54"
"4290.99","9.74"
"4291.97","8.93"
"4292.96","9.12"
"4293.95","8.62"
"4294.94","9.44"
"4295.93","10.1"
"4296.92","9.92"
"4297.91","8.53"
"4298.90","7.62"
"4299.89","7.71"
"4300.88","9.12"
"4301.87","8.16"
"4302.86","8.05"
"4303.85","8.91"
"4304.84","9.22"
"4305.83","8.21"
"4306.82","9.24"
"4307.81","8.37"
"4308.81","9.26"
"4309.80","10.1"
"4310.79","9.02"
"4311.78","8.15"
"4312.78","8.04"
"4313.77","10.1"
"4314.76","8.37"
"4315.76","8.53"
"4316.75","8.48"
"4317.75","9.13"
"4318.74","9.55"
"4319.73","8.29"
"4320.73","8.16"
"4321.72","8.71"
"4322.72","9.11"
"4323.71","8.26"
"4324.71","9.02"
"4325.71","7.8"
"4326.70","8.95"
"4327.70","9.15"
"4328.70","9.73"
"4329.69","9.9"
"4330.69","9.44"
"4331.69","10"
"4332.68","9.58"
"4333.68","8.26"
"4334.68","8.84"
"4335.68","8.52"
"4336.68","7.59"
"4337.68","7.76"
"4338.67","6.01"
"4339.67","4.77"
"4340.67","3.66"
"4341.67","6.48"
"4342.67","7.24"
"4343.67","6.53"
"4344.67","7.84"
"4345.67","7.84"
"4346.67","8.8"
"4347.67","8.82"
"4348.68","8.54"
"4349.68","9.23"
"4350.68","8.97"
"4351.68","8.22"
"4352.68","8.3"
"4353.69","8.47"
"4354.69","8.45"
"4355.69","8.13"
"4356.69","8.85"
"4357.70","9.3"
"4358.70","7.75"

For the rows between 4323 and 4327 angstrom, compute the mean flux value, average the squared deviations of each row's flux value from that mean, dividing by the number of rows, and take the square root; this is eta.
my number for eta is 0.51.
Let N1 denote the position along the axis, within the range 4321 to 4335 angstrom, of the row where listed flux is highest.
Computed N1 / 4331.69 angstrom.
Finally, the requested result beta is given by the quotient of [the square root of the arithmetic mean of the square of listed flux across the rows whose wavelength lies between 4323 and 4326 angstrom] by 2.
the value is 4.2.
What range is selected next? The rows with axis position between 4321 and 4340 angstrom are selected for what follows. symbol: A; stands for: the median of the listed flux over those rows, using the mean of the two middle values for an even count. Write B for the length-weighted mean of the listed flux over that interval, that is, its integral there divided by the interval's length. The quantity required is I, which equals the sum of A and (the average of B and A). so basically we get 17.5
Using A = 8.8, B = 8.5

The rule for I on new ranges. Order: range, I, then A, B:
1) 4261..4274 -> 18.6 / 9.3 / 9.3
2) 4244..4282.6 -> 18.6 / 9.3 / 9.3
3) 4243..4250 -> 19.6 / 9.9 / 9.6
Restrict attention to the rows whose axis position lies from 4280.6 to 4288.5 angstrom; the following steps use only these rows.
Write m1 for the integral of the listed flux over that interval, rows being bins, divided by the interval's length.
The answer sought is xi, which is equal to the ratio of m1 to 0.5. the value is 18.5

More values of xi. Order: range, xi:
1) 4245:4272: 18.8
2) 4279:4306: 18.0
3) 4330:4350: 15.6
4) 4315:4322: 17.4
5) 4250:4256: 17.7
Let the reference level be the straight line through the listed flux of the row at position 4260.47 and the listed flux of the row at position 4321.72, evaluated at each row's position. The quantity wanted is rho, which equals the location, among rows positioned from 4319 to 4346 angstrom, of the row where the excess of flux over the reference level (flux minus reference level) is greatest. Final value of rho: 4331.69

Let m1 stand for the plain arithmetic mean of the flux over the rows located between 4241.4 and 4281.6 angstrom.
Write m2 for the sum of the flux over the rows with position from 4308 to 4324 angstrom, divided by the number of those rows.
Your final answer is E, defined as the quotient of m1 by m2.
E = 1.06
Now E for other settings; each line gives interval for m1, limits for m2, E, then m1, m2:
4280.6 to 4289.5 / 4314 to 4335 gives 1.04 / 9.29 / 8.9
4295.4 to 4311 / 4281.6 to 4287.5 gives 0.95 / 8.85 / 9.3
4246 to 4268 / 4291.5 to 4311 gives 1.06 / 9.39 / 8.9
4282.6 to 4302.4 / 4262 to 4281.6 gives 0.98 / 9.07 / 9.2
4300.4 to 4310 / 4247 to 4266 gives 0.94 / 8.86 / 9.4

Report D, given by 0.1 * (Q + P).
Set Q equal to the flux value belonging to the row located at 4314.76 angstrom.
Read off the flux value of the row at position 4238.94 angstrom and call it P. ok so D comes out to 1.75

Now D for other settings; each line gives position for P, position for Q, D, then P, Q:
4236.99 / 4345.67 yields 1.70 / 9.16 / 7.84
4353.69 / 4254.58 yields 1.66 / 8.47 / 8.11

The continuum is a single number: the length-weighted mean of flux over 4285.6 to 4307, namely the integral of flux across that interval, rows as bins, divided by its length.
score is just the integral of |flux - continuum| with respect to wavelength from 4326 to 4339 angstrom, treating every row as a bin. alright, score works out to 10.6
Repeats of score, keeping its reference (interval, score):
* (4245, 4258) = 9.6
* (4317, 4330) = 6.4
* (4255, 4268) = 8.1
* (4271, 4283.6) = 5.9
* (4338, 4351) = 22.6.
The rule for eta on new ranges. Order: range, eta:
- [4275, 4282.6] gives 0.58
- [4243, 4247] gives 0.85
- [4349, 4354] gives 0.39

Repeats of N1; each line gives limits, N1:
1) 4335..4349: 4347.67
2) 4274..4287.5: 4275.21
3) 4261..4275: 4261.45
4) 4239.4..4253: 4241.87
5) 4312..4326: 4313.77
